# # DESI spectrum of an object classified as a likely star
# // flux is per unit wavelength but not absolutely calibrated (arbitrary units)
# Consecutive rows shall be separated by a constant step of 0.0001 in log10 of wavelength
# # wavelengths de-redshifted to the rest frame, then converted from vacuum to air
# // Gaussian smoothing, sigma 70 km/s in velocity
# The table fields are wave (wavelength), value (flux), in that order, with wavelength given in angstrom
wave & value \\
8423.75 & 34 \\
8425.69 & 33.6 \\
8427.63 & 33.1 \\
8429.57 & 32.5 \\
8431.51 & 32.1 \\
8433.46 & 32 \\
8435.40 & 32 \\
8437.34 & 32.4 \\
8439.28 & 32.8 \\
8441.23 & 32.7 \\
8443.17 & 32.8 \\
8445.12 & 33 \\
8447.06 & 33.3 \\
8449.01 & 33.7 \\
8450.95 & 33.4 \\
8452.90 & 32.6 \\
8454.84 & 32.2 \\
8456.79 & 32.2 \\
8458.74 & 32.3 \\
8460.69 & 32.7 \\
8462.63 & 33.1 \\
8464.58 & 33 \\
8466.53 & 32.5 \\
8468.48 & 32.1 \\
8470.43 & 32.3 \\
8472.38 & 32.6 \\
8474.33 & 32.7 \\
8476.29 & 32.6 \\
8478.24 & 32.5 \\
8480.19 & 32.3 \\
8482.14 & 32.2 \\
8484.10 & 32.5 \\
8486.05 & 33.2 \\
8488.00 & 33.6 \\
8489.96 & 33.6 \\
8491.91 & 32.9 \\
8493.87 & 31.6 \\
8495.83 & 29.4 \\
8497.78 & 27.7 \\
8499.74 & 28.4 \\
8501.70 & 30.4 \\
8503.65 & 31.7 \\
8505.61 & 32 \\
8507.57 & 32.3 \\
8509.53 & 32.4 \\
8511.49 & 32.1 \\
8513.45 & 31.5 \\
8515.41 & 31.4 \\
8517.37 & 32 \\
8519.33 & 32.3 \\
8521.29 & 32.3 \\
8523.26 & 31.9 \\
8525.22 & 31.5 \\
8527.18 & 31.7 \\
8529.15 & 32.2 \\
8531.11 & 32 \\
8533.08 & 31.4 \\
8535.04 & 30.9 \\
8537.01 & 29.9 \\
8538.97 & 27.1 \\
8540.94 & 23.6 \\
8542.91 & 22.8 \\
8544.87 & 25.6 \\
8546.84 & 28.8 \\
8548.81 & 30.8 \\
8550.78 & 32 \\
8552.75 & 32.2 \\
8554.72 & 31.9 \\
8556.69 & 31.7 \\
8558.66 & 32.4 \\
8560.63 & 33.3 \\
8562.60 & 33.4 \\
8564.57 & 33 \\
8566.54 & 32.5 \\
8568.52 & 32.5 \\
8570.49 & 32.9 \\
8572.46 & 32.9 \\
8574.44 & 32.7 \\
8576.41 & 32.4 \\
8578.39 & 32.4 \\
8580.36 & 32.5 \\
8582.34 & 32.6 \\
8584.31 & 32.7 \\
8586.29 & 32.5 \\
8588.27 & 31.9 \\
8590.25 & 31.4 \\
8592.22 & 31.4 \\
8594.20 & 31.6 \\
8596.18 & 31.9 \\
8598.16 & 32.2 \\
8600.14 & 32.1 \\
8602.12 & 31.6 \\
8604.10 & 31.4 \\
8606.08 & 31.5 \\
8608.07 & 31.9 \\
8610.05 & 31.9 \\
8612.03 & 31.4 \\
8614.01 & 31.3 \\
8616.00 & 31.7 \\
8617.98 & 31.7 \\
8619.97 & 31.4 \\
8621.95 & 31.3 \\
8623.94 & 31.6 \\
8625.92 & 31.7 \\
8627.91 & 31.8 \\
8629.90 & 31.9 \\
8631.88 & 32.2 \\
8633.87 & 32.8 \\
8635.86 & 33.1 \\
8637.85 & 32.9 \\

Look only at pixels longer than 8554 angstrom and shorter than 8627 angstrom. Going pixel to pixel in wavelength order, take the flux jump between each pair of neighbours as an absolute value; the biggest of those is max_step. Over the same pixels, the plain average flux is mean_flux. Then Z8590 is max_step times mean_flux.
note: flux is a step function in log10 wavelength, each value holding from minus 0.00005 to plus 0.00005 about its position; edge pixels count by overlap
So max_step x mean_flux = 29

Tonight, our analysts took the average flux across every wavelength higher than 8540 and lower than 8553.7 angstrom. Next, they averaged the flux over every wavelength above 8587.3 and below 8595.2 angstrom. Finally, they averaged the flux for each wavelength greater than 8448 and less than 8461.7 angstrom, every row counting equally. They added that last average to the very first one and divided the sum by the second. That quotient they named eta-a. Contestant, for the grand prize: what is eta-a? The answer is 1.92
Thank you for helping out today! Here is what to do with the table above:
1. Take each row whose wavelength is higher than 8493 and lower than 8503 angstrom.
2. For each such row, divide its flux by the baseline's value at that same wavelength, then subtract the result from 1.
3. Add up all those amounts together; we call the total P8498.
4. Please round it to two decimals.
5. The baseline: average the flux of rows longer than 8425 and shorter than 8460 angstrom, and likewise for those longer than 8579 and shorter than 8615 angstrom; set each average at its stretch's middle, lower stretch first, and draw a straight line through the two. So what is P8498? 0.45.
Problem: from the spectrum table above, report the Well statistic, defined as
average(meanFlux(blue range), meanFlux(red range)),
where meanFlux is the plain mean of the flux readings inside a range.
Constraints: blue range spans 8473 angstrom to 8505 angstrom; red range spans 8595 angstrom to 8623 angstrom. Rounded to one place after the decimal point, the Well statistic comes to 31.7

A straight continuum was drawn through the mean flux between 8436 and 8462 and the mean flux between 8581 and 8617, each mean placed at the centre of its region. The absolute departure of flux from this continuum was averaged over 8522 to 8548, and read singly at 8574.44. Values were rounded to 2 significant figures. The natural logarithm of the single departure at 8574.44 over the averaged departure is -1.5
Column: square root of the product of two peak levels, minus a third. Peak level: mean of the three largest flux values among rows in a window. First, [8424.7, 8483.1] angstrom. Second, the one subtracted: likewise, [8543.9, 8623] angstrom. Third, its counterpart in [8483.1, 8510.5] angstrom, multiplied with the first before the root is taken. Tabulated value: 0.28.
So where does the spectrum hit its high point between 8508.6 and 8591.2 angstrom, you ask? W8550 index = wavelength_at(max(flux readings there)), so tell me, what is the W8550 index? 8562.60 angstrom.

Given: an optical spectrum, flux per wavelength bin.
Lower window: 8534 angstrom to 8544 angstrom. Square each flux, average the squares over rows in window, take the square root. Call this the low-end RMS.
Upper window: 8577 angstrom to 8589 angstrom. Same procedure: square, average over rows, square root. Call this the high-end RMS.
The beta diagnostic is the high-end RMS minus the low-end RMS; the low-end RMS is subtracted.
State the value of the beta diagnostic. 5.4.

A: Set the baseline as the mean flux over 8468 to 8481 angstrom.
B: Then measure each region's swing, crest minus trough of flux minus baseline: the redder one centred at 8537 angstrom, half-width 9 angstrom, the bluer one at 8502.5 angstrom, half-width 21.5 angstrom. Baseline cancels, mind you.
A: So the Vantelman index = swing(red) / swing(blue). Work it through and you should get 1.6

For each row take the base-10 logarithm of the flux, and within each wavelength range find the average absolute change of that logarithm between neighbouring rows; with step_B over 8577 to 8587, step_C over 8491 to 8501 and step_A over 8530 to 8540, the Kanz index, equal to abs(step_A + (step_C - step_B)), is 0.038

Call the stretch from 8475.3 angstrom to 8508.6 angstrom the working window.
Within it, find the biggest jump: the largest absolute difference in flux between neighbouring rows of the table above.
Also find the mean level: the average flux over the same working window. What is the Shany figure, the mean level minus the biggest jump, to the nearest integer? 29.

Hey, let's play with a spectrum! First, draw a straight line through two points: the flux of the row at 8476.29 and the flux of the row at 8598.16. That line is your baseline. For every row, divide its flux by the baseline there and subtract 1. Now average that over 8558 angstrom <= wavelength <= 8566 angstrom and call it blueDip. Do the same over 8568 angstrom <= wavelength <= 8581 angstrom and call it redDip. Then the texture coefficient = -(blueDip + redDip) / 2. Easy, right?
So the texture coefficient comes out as -0.016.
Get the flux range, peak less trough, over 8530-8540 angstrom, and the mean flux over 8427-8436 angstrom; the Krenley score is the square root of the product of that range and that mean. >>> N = 13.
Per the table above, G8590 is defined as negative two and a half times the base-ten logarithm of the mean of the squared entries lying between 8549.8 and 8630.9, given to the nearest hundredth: -7.53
